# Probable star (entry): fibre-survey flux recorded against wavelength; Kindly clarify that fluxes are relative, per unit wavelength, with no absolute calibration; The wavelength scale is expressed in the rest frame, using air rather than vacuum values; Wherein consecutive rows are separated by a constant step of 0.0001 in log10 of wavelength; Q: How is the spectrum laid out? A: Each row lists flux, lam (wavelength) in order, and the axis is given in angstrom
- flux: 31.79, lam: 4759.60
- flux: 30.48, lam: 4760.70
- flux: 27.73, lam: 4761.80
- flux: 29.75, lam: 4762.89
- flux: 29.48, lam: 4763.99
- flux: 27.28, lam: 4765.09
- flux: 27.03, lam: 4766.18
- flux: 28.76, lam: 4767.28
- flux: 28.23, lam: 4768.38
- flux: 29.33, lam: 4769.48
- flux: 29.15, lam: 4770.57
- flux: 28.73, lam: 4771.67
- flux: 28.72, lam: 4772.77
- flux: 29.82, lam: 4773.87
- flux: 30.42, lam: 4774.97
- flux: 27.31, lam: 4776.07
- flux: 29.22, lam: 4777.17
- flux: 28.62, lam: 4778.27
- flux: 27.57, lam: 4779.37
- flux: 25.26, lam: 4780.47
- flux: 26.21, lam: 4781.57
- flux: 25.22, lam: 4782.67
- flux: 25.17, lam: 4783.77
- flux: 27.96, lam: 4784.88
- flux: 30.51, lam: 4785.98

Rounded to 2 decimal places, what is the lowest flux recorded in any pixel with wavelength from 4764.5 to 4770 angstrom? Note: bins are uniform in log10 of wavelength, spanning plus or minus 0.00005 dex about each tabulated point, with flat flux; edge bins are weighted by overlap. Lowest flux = 27.03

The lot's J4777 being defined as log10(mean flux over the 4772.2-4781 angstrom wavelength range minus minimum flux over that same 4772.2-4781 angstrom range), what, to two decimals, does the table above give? 0.49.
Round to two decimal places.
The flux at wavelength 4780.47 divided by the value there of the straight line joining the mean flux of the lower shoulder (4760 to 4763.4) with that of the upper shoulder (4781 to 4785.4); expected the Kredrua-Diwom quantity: 0.95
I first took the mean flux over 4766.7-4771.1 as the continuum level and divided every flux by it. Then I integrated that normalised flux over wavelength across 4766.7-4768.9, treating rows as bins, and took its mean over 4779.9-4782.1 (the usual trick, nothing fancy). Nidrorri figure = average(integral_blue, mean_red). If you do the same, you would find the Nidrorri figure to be 1.53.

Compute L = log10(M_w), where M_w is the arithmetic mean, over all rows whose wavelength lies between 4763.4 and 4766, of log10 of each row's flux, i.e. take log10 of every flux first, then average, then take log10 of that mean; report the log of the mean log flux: 0.162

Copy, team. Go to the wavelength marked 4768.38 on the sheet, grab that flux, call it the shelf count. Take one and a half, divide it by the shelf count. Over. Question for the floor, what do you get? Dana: 0.0531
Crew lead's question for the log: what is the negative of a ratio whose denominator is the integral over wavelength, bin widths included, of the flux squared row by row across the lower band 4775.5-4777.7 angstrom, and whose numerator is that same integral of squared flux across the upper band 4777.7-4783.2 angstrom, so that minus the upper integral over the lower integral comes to -2.2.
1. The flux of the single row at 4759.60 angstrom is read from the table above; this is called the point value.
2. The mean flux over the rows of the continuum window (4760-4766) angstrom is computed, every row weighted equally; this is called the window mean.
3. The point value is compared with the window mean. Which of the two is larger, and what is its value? 31.8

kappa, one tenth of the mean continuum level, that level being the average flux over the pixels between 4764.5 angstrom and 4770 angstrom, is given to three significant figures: 2.81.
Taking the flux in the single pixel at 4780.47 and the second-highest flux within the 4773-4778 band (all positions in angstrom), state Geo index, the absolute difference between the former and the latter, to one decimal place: 4.6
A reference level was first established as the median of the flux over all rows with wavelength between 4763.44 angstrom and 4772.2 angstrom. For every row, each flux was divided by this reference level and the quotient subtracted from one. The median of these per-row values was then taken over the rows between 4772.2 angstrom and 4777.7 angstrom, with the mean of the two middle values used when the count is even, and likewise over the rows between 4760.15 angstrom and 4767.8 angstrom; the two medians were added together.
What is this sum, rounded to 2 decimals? -0.02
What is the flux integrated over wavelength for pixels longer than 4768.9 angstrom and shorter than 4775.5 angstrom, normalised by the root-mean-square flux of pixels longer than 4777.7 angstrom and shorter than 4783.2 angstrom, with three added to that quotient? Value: 10.3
